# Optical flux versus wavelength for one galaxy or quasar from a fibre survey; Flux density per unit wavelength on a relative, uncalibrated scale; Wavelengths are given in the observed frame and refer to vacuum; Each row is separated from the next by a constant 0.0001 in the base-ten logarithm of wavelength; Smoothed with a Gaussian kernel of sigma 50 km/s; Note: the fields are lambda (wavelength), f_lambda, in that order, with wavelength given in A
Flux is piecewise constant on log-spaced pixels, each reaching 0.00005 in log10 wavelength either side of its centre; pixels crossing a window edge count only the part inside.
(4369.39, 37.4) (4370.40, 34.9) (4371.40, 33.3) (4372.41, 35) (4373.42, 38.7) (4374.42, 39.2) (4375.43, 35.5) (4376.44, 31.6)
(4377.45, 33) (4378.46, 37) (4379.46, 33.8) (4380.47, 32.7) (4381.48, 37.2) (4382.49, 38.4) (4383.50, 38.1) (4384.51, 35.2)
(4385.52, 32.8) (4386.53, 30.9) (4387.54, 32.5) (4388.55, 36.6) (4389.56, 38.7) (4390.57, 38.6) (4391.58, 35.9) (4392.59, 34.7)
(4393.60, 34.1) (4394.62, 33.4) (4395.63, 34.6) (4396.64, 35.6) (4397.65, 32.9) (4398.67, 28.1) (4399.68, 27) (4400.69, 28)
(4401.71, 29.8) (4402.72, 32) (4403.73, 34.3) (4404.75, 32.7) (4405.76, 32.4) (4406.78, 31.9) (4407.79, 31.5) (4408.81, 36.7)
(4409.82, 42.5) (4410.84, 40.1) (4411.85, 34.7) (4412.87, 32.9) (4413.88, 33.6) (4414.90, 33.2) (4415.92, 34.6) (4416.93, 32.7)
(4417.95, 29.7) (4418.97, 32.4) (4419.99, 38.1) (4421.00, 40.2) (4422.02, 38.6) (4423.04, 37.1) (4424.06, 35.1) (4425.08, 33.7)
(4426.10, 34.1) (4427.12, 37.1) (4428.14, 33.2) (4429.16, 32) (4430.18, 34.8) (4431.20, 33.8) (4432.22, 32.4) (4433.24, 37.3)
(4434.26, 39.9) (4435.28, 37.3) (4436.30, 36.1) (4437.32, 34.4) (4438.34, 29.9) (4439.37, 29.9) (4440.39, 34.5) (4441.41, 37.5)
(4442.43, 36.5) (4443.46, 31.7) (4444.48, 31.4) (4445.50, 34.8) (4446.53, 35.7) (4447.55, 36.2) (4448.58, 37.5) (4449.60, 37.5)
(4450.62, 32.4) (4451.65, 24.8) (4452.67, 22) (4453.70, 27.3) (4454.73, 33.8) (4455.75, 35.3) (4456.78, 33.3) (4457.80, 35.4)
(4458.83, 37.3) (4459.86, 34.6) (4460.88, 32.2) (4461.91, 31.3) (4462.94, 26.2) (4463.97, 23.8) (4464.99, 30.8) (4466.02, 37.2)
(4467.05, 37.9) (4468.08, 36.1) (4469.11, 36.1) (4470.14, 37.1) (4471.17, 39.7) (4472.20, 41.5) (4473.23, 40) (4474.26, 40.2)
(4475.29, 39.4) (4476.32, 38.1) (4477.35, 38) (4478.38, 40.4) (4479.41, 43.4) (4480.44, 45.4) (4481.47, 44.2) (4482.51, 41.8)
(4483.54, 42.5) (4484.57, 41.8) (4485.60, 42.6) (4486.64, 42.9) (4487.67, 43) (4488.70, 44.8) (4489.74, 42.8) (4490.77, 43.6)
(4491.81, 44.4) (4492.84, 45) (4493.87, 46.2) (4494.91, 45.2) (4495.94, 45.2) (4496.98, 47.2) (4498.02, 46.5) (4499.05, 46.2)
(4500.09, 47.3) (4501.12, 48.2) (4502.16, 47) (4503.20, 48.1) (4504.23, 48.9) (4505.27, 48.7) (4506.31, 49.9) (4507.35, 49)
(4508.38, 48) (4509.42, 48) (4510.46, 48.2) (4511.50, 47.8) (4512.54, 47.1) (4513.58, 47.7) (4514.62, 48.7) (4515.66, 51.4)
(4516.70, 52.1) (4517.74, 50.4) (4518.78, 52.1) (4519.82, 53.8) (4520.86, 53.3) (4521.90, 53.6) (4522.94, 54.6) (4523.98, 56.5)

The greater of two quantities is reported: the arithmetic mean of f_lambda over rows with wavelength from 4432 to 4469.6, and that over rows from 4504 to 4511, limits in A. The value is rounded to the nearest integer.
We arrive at 49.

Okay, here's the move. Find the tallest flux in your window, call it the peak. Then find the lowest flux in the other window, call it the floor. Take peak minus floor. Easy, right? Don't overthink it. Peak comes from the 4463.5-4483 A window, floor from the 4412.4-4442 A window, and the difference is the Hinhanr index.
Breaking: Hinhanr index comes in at 16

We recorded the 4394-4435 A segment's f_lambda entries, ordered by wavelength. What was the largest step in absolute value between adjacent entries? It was 6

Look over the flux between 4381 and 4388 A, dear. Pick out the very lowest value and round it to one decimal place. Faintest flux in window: 30.9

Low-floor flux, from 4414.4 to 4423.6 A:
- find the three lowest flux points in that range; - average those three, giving 32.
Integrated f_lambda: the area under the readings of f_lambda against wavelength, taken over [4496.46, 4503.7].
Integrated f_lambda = 342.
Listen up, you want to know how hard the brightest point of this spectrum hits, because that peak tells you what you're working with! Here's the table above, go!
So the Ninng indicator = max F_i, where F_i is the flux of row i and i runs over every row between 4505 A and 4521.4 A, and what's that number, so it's 53.8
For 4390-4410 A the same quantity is 42.5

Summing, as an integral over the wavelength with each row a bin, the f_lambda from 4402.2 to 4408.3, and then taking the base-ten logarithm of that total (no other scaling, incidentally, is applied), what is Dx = 2.30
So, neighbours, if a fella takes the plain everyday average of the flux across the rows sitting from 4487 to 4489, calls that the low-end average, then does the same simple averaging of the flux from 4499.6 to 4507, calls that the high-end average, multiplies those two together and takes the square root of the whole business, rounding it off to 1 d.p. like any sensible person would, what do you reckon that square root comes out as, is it 46.0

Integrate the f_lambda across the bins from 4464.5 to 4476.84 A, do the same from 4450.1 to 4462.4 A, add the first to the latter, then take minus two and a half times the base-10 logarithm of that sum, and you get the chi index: -7.33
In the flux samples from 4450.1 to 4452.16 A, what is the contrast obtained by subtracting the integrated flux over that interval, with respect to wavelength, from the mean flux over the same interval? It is -30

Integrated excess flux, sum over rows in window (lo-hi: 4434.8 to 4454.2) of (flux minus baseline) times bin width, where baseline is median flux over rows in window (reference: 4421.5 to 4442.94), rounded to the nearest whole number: -35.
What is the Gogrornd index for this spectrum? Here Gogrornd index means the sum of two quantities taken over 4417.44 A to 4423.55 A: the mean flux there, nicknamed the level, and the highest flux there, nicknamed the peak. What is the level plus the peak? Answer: 76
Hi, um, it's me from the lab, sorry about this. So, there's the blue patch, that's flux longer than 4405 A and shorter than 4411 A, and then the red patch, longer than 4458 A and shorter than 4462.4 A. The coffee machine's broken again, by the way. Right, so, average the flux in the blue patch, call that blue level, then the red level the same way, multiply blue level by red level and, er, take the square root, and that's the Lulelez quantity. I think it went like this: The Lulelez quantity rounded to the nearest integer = 35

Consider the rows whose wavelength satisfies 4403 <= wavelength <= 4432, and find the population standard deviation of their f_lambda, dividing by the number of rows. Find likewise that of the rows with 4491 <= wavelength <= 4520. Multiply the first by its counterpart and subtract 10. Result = -3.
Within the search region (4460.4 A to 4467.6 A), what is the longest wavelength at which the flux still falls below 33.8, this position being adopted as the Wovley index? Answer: 4464.99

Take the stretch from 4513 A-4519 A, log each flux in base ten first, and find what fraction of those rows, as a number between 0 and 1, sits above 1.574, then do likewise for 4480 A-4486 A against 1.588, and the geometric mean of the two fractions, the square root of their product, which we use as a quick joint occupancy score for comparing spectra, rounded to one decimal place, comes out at 1.0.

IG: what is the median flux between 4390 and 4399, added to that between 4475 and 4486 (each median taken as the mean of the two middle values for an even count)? 76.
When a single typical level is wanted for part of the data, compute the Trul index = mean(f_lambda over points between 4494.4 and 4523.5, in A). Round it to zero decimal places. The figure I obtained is 49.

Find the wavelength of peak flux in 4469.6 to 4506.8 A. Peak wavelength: 4506.31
